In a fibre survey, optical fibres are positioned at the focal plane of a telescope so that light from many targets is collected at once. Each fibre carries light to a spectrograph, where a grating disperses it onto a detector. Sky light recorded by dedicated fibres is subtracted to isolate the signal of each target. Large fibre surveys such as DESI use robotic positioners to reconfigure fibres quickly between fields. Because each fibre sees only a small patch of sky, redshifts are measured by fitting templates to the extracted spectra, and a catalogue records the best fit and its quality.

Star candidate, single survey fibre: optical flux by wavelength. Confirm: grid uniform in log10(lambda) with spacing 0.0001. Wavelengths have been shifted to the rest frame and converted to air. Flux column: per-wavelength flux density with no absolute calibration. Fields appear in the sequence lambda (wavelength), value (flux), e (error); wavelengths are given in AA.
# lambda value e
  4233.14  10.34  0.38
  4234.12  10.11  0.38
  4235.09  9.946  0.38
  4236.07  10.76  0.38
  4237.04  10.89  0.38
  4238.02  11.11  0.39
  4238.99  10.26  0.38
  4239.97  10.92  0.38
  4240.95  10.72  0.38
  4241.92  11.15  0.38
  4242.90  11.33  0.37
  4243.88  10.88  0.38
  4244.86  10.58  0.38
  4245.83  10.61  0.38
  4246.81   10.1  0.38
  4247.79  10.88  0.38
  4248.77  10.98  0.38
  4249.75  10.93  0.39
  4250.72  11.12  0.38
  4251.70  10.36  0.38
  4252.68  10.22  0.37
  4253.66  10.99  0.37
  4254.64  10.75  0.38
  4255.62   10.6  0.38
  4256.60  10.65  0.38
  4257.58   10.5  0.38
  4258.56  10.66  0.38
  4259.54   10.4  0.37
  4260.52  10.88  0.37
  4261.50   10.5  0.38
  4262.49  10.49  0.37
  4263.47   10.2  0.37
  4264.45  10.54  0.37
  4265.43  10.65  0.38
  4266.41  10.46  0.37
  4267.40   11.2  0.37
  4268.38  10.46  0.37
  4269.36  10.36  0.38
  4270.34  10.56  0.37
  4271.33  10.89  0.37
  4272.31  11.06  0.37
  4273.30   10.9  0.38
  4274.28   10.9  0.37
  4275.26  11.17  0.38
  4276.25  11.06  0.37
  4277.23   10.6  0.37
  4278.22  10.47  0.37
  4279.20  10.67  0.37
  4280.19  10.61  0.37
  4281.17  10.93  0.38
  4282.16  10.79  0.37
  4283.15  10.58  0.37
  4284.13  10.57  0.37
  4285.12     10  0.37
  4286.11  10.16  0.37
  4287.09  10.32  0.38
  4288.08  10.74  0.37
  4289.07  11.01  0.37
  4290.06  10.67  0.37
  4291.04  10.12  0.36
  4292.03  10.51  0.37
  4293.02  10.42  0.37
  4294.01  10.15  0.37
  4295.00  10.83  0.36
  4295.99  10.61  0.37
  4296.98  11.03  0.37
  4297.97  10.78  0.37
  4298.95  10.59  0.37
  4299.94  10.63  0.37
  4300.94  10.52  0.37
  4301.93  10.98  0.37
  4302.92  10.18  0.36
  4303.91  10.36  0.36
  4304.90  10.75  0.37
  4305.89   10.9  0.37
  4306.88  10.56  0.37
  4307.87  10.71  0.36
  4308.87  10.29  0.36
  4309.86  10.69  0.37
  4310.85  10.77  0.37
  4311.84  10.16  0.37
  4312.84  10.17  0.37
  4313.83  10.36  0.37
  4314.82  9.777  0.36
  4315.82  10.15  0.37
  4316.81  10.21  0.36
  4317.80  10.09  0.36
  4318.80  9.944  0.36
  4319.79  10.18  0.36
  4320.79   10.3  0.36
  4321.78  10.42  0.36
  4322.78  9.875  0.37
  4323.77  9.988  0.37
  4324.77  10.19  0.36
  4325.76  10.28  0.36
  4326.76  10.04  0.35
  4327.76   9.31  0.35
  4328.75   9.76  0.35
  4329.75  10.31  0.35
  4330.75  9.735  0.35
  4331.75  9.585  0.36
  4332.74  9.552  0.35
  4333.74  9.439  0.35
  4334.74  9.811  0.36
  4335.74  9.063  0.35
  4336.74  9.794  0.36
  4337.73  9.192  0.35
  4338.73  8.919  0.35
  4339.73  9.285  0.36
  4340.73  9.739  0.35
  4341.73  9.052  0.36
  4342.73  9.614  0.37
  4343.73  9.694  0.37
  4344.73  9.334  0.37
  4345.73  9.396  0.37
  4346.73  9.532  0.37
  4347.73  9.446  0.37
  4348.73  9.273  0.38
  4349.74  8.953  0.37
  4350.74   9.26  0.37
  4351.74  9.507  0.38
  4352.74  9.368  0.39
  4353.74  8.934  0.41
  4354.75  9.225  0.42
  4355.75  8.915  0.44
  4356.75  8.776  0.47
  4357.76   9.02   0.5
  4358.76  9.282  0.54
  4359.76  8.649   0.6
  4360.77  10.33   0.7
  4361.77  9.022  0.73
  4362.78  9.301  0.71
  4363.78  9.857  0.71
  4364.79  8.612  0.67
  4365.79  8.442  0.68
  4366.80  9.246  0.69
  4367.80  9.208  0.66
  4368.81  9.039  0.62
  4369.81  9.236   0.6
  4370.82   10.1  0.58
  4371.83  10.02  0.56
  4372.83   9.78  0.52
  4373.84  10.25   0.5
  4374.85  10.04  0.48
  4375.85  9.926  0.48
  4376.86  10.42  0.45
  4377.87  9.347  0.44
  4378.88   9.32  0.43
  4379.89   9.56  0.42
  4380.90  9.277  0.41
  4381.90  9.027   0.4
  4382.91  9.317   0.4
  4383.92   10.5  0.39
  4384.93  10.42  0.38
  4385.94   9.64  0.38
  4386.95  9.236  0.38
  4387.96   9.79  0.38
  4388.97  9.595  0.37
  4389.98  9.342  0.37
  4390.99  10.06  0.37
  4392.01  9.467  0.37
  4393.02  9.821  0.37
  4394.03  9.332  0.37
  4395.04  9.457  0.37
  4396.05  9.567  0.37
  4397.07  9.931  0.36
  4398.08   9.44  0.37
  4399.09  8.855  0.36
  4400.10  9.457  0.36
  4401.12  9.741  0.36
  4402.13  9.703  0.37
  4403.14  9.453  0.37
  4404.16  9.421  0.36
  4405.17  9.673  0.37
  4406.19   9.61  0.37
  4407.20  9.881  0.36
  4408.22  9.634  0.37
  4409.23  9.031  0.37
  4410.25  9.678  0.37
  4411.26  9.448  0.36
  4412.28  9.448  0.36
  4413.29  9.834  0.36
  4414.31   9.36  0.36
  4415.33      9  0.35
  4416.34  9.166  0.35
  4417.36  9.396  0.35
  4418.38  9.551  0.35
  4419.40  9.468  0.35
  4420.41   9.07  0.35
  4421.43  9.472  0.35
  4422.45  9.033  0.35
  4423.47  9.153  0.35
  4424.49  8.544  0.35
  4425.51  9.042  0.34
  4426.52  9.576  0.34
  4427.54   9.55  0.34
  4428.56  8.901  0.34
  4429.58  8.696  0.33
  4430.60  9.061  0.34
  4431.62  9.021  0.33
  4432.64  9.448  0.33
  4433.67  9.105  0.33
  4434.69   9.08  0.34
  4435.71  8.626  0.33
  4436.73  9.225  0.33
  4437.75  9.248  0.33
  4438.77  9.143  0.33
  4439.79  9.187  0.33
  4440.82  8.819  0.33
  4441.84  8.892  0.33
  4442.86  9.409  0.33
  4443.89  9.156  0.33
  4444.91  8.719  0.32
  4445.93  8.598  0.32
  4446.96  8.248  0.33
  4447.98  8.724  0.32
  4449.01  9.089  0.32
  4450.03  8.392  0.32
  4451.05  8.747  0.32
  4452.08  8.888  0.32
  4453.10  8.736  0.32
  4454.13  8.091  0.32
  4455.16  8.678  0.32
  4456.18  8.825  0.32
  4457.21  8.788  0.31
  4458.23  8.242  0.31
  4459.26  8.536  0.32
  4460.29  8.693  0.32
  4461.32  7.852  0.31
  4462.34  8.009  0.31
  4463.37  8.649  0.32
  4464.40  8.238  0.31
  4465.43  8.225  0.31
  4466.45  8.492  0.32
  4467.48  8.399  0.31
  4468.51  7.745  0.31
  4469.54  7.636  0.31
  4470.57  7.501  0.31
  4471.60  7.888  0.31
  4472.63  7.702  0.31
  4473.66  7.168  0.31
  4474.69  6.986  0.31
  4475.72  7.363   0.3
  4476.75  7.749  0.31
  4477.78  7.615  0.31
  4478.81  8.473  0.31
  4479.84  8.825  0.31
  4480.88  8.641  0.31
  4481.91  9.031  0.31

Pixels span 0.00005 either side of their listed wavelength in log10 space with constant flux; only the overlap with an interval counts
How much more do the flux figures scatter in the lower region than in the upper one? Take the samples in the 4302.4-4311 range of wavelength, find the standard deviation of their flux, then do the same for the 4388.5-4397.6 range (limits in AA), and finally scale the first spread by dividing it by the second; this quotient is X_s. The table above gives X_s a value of 0.95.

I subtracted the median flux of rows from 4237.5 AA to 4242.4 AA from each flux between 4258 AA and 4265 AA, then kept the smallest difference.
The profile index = -0.72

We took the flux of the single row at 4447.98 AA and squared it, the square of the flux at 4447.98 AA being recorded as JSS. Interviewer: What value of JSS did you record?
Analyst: 76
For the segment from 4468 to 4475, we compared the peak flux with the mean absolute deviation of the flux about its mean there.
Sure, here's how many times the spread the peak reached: 31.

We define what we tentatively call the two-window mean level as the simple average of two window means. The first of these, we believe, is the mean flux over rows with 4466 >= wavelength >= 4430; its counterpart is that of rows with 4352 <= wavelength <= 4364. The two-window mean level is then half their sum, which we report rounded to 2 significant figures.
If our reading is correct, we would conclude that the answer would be 9.0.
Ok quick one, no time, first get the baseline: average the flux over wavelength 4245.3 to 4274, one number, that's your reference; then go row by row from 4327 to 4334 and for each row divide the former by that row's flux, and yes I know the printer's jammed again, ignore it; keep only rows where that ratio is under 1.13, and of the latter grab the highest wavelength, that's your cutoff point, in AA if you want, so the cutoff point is 4333.74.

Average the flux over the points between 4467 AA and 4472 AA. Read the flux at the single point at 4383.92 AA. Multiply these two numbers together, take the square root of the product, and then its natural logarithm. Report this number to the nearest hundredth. 2.20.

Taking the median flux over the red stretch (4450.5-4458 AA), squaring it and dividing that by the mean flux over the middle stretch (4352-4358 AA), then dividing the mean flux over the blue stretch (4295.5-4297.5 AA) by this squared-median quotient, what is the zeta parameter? 1.28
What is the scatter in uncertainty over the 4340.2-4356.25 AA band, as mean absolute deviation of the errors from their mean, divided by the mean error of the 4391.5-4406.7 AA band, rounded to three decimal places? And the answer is 0.047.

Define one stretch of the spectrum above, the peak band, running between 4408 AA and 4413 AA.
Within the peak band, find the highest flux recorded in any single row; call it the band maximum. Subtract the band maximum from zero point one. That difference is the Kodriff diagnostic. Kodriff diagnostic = -9.6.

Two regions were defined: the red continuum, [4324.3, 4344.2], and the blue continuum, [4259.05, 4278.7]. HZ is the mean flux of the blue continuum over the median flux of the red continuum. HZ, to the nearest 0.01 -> 1.11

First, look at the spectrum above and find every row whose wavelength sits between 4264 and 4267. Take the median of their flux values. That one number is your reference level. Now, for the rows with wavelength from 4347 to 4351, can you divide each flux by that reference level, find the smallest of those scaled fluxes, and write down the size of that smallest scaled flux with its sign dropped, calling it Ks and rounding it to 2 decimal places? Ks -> 0.85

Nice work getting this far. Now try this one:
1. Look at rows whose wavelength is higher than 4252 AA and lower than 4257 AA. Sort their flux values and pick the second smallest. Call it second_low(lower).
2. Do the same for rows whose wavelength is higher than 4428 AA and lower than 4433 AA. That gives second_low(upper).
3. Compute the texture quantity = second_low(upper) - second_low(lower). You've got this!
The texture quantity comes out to -1.7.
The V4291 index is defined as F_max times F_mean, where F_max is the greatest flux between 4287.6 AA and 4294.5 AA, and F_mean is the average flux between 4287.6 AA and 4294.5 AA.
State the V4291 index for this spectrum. 116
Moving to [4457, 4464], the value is 74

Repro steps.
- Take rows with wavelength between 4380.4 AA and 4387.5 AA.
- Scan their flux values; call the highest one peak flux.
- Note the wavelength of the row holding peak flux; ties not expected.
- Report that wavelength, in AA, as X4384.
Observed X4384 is 4383.92 AA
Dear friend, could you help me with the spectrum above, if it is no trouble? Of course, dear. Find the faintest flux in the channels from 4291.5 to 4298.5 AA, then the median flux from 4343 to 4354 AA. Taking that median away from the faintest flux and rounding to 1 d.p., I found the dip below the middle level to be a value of 0.8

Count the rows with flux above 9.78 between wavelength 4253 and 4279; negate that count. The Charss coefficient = -26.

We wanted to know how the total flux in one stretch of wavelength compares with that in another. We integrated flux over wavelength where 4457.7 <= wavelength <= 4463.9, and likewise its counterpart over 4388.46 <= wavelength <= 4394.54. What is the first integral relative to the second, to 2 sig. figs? 0.88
